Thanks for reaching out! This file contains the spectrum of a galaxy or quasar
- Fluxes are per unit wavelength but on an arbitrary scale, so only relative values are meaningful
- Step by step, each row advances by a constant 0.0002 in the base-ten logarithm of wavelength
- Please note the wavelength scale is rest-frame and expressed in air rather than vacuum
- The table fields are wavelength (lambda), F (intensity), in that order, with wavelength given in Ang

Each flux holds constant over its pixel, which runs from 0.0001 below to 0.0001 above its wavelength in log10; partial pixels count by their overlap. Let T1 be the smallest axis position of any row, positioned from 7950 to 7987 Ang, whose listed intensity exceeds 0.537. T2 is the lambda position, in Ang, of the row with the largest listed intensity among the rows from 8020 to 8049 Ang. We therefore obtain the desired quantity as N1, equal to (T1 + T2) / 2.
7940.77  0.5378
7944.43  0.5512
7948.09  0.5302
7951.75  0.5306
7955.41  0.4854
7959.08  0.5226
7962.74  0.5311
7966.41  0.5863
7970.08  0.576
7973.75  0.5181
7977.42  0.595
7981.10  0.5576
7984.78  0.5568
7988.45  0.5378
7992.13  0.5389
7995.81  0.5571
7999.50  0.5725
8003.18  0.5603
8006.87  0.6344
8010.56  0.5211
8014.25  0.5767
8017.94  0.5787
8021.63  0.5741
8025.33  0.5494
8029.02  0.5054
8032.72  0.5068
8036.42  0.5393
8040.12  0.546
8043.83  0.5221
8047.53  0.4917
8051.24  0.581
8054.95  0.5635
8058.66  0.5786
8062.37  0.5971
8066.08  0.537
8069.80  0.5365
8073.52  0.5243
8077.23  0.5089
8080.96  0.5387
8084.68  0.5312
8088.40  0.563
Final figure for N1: 7994.0 Ang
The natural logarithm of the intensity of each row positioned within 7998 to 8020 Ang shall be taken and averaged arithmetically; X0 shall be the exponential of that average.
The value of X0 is 0.57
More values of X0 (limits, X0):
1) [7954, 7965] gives 0.51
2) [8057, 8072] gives 0.56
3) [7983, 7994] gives 0.54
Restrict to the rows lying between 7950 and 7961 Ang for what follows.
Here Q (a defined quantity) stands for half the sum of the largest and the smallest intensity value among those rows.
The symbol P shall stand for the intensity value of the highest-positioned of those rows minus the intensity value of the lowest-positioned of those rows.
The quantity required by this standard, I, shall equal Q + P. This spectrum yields 0.50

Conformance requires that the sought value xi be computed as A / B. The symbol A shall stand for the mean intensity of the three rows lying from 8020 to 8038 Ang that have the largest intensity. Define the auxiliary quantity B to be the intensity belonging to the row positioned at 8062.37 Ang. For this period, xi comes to 0.93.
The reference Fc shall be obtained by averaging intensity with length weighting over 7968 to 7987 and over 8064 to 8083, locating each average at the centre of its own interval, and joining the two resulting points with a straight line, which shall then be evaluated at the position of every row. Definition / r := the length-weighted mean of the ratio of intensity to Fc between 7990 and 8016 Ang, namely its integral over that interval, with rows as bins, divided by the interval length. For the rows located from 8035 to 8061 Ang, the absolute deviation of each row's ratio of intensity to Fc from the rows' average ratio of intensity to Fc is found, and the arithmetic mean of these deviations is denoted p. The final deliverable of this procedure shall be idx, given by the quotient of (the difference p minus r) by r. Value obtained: -0.952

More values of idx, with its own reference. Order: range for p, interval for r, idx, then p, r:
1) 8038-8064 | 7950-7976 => -0.938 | 0.059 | 0.95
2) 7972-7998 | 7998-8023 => -0.971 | 0.031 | 1.04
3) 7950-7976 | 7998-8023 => -0.954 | 0.048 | 1.04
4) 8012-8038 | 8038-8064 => -0.958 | 0.043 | 1.03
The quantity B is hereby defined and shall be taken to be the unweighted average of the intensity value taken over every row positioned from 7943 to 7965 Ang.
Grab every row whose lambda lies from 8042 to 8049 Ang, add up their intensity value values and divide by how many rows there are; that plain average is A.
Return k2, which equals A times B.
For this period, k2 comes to 0.266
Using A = 0.51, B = 0.525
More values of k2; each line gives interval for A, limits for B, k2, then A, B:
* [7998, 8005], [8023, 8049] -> 0.296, 0.57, 0.523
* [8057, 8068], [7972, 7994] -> 0.314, 0.57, 0.551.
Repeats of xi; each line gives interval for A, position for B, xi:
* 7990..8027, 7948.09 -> 1.13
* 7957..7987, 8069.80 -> 1.09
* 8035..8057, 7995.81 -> 1.01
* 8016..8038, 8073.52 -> 1.08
